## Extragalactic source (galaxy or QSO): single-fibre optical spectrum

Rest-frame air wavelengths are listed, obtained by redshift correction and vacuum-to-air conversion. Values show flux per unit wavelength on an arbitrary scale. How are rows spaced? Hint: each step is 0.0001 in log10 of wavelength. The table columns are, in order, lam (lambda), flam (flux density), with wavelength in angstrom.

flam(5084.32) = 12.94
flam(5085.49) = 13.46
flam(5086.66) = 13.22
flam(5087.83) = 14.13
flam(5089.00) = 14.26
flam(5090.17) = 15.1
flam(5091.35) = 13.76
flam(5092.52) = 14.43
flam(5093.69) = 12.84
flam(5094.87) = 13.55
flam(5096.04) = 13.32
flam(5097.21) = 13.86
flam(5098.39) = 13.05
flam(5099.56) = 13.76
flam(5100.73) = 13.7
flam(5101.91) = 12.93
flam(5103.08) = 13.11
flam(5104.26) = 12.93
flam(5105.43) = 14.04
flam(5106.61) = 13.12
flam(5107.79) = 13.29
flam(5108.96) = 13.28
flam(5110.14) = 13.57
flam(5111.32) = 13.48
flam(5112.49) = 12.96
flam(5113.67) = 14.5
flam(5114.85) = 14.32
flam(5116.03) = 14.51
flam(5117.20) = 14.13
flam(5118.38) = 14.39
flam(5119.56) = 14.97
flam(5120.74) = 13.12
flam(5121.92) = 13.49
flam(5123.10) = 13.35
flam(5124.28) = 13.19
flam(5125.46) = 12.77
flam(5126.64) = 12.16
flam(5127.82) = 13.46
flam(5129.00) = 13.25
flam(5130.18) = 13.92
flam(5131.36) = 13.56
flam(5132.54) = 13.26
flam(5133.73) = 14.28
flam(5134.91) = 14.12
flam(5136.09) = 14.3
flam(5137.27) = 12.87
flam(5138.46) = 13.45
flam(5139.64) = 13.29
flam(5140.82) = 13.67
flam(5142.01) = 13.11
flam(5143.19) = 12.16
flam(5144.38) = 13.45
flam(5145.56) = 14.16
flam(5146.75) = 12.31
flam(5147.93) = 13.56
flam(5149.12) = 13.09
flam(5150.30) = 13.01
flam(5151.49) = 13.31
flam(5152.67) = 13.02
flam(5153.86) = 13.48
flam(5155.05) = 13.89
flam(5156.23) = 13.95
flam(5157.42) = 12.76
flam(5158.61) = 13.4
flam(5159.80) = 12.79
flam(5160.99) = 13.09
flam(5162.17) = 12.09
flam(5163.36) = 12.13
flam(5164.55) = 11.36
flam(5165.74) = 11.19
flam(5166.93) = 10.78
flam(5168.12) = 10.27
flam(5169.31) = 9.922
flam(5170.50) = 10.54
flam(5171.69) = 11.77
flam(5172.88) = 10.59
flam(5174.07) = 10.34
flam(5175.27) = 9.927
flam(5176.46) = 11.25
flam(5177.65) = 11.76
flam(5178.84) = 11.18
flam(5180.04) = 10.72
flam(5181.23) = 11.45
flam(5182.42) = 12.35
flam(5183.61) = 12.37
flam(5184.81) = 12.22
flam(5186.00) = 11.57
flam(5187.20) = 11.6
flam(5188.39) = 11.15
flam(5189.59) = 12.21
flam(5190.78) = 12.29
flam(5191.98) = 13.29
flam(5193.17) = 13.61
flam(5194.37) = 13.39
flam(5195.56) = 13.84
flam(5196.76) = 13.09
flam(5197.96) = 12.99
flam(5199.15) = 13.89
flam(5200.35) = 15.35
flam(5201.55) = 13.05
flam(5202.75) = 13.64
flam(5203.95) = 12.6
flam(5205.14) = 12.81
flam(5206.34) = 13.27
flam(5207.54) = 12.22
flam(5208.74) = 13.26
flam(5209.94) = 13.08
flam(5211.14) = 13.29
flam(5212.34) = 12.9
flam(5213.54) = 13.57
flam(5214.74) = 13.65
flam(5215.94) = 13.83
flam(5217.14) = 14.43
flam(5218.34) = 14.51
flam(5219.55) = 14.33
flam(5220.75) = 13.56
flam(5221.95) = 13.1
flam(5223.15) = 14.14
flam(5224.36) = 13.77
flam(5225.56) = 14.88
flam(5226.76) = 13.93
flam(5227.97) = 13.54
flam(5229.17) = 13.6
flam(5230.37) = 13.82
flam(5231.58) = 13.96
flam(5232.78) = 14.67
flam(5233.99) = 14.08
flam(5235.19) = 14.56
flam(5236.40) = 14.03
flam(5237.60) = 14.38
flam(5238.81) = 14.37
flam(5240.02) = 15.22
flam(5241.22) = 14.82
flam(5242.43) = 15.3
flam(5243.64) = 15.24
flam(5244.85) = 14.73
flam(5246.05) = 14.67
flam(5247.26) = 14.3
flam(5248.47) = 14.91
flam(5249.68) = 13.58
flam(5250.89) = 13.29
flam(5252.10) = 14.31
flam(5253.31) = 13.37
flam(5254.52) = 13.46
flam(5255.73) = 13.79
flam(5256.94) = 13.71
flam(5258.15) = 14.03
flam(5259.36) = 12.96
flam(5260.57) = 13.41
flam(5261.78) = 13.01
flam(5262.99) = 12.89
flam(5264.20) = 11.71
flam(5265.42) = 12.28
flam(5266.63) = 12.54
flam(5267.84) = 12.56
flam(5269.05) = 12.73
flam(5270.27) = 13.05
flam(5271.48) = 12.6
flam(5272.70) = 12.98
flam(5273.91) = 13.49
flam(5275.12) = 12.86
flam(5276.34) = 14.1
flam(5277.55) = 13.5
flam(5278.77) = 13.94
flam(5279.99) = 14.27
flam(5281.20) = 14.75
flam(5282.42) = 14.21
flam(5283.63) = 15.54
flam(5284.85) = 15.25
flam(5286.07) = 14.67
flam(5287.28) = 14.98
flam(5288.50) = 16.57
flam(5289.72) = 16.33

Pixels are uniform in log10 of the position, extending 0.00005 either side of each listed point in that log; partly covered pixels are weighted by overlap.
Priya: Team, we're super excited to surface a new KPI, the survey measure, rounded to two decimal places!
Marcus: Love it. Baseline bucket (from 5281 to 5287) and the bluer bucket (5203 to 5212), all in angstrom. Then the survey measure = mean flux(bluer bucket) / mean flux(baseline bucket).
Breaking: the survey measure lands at 0.87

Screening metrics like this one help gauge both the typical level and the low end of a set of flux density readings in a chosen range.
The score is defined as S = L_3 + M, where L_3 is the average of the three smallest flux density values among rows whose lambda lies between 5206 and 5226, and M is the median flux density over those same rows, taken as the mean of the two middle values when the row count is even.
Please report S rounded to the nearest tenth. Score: 26.3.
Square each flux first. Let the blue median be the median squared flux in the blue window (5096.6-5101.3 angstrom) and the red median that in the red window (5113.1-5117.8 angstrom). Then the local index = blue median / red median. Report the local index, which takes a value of 0.91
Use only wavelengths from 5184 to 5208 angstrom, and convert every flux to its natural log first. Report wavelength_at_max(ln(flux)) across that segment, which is 5200.35 angstrom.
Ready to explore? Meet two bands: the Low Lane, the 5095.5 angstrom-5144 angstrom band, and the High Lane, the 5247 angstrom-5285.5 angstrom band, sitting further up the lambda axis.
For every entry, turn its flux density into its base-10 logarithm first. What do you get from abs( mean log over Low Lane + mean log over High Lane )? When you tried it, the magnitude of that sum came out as 2.261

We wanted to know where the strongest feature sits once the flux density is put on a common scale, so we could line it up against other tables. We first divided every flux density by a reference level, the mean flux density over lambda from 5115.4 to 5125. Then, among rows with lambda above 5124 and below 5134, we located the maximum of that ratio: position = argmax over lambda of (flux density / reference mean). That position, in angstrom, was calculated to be 5133.73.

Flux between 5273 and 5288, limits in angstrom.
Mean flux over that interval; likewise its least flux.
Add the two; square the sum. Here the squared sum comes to 737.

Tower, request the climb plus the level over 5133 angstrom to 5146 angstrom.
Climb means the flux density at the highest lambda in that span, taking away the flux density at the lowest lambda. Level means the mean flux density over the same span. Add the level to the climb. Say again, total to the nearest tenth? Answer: 13.4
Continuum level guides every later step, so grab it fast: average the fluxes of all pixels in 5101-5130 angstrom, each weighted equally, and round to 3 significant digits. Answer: 13.5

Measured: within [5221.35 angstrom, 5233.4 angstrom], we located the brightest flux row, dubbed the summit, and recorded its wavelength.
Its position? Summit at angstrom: 5225.56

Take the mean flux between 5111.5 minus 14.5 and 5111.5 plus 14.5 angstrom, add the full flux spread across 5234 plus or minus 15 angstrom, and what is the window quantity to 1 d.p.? 15.8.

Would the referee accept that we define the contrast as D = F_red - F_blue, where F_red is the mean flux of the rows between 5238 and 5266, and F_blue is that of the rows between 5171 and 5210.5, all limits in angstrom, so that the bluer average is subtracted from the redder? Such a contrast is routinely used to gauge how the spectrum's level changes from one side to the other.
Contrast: 1.5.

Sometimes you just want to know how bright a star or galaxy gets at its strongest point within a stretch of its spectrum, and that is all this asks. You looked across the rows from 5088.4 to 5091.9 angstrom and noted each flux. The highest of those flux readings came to 15.1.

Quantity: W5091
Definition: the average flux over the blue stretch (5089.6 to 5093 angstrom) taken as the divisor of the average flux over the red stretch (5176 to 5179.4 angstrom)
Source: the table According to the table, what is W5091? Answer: 0.79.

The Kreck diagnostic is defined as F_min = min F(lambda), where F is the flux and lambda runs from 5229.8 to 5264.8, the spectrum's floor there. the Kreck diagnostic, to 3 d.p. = 11.710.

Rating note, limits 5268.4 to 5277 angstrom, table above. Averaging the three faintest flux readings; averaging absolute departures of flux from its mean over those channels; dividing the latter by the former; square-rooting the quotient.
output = 0.175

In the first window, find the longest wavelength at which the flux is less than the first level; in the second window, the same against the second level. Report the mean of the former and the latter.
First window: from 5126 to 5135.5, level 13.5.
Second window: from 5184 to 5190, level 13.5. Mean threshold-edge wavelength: 5161.1 angstrom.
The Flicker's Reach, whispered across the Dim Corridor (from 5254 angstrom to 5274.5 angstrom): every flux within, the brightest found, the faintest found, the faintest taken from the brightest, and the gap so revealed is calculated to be 2.3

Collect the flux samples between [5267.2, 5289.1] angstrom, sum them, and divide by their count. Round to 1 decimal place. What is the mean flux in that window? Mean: 14.0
